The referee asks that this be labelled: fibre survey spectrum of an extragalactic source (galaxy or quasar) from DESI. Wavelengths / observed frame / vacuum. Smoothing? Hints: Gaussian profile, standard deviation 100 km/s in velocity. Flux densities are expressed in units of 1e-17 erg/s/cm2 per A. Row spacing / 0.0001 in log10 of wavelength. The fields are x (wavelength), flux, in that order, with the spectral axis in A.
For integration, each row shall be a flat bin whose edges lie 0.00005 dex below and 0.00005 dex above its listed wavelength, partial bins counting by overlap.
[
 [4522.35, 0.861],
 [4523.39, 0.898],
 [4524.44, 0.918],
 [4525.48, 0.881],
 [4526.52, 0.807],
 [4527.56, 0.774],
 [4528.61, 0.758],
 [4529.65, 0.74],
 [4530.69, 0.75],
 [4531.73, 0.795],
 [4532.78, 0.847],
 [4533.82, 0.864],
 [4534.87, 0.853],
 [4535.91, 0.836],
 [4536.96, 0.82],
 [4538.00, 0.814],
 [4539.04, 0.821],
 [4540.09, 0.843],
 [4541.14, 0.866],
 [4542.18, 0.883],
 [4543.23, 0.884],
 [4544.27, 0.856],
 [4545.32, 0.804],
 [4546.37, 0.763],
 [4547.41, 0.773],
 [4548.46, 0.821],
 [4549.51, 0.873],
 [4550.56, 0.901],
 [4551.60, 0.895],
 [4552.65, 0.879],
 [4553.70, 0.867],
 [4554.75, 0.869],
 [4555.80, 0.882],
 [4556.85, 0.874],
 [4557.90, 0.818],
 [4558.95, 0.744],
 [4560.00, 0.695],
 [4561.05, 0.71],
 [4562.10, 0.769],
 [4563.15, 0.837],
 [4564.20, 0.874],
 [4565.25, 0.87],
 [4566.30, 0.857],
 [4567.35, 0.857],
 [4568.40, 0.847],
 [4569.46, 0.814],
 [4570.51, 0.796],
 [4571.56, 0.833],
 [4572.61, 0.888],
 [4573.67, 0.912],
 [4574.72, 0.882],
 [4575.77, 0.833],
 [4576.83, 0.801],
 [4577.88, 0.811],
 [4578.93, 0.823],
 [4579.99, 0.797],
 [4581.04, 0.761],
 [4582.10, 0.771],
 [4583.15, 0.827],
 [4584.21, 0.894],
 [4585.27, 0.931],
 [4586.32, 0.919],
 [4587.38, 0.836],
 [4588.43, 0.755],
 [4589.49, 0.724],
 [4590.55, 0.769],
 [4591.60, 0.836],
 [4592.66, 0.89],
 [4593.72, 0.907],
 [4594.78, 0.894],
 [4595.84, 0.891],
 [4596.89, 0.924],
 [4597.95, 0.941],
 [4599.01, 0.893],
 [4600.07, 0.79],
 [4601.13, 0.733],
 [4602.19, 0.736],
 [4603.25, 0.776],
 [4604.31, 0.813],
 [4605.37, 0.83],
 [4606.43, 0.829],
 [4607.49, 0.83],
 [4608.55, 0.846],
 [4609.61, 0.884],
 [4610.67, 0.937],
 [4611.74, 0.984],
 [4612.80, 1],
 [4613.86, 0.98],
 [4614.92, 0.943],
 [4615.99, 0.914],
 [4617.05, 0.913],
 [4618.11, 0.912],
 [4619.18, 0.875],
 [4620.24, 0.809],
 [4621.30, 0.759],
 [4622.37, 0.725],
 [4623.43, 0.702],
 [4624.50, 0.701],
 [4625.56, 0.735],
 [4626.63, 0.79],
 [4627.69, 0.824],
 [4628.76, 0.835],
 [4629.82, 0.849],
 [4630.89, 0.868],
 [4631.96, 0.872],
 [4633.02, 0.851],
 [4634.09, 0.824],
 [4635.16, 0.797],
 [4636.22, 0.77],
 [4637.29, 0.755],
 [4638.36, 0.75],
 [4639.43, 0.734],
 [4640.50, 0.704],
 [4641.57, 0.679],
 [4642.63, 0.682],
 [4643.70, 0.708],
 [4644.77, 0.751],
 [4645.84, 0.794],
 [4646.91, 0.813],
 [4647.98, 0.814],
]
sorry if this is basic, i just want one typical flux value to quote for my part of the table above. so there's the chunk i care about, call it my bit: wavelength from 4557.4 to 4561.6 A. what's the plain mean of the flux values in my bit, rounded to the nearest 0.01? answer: 0.74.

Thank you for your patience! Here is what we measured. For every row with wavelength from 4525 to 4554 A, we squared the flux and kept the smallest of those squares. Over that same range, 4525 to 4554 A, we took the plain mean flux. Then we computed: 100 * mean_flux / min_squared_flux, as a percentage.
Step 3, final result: 152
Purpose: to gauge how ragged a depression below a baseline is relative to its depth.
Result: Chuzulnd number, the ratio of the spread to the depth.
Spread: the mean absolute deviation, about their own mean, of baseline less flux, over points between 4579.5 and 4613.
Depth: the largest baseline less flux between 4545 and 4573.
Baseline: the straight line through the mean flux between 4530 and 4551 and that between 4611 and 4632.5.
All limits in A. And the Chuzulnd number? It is 0.44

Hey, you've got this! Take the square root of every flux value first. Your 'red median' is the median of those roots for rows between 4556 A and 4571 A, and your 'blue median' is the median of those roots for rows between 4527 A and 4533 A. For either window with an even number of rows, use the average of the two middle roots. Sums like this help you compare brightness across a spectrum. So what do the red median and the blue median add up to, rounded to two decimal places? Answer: 1.78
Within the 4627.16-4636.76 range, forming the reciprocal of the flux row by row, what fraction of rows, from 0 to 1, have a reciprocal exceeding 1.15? 0.89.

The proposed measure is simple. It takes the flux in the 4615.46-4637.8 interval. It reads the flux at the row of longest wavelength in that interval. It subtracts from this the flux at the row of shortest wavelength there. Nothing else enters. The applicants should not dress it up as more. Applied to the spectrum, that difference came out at -0.16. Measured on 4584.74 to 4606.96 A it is -0.10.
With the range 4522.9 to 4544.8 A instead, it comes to -0.04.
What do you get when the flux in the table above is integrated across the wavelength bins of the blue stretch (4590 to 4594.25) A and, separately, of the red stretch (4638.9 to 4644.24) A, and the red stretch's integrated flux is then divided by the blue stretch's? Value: 1.04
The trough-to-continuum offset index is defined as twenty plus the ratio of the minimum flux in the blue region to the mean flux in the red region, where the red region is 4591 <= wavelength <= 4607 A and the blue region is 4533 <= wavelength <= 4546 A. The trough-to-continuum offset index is 21.0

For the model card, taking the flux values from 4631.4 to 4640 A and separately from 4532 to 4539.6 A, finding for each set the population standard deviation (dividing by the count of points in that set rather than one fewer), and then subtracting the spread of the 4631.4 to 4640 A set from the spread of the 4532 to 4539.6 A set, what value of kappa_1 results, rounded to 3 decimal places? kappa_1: -0.030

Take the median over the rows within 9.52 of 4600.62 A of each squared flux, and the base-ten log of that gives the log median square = -0.150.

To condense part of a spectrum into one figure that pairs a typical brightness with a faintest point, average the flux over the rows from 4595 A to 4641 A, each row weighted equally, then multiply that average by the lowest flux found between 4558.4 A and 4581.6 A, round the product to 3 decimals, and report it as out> 0.579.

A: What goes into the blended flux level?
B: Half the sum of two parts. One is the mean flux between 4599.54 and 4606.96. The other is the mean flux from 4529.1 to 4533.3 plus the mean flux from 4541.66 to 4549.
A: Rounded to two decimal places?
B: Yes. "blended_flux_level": 1.20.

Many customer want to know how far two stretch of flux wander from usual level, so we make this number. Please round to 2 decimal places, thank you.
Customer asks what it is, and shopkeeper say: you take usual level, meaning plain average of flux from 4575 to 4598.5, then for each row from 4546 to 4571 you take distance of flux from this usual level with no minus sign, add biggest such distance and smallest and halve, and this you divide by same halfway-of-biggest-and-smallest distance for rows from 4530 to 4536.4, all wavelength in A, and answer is 1.57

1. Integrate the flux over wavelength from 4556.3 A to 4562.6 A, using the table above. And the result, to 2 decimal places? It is 4.84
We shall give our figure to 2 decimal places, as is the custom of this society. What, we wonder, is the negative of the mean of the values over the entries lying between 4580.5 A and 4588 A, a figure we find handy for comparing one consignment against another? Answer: -0.85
